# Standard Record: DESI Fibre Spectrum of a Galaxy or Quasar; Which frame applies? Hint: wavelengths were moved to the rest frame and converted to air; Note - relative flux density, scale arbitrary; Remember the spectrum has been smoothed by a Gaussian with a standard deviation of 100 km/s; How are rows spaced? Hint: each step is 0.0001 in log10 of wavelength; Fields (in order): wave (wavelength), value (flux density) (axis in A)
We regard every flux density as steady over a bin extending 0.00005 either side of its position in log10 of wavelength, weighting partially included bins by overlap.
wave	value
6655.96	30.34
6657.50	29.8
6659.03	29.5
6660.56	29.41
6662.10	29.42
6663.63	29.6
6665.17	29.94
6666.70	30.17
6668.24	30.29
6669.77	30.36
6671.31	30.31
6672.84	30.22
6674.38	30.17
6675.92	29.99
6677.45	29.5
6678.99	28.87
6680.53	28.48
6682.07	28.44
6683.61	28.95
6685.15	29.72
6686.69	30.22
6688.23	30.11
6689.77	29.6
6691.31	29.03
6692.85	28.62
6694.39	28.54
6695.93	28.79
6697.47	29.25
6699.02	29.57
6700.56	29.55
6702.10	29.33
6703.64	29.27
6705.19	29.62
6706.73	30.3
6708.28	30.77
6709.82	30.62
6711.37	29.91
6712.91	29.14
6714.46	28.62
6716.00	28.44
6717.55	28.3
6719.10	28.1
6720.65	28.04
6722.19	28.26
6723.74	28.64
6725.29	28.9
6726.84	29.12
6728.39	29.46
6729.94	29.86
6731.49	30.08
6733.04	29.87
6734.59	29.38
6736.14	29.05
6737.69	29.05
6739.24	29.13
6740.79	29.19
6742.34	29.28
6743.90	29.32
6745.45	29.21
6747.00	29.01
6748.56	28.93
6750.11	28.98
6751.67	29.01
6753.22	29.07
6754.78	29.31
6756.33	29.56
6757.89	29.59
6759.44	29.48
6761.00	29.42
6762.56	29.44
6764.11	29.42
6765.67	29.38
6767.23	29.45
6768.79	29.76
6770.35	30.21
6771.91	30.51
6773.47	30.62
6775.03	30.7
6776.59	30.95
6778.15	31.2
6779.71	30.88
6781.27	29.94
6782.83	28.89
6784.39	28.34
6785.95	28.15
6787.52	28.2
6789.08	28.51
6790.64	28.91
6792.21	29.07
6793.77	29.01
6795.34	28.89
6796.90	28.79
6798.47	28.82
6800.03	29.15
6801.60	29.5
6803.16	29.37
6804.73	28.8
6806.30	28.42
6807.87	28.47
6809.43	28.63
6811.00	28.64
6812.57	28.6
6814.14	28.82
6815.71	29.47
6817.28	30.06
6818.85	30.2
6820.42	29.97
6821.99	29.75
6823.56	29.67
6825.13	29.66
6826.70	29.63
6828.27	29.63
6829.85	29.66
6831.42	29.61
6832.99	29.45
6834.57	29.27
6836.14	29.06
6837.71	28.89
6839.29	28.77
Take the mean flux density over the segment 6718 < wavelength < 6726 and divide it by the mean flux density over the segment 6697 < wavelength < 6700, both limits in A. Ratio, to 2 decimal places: 0.97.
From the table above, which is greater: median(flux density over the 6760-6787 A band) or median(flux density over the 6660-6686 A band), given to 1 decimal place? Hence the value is 29.8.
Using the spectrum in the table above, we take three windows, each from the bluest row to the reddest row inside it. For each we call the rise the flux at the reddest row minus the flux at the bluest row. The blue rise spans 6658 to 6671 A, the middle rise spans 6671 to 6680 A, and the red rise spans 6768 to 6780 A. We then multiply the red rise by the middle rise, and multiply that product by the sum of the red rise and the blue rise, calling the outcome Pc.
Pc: -3.2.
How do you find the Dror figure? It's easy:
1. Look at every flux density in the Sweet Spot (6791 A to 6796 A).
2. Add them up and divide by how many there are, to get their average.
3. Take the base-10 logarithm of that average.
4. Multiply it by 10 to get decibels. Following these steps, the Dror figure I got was 14.6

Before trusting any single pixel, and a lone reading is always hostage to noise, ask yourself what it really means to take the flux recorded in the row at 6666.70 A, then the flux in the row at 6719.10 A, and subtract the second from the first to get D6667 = 2.1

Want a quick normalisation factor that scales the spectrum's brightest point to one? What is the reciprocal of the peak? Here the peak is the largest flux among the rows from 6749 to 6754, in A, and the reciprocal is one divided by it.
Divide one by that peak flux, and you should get 0.0344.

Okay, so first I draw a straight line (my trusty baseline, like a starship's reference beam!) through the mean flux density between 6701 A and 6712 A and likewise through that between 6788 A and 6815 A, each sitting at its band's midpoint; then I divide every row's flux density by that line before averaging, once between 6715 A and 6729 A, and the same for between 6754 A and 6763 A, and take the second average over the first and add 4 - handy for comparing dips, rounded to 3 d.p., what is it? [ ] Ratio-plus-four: 5.046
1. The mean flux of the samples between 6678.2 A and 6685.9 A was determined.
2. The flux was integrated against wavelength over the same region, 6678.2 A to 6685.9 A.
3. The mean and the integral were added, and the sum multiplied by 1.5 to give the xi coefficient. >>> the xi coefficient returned 377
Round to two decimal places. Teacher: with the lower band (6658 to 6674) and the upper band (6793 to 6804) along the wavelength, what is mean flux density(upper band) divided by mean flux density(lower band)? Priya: 0.97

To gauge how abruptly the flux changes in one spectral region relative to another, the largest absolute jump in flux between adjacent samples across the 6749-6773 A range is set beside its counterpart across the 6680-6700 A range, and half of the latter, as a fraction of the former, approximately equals 0.86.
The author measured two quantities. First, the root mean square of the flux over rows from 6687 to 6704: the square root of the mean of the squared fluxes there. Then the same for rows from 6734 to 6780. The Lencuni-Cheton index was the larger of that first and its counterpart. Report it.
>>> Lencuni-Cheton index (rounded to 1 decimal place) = 29.6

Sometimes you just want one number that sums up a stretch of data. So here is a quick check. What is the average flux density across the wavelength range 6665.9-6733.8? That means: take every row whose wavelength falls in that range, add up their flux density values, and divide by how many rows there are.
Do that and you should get 29.4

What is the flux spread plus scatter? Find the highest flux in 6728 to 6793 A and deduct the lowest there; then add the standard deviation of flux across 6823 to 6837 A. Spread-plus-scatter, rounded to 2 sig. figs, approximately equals 3.3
